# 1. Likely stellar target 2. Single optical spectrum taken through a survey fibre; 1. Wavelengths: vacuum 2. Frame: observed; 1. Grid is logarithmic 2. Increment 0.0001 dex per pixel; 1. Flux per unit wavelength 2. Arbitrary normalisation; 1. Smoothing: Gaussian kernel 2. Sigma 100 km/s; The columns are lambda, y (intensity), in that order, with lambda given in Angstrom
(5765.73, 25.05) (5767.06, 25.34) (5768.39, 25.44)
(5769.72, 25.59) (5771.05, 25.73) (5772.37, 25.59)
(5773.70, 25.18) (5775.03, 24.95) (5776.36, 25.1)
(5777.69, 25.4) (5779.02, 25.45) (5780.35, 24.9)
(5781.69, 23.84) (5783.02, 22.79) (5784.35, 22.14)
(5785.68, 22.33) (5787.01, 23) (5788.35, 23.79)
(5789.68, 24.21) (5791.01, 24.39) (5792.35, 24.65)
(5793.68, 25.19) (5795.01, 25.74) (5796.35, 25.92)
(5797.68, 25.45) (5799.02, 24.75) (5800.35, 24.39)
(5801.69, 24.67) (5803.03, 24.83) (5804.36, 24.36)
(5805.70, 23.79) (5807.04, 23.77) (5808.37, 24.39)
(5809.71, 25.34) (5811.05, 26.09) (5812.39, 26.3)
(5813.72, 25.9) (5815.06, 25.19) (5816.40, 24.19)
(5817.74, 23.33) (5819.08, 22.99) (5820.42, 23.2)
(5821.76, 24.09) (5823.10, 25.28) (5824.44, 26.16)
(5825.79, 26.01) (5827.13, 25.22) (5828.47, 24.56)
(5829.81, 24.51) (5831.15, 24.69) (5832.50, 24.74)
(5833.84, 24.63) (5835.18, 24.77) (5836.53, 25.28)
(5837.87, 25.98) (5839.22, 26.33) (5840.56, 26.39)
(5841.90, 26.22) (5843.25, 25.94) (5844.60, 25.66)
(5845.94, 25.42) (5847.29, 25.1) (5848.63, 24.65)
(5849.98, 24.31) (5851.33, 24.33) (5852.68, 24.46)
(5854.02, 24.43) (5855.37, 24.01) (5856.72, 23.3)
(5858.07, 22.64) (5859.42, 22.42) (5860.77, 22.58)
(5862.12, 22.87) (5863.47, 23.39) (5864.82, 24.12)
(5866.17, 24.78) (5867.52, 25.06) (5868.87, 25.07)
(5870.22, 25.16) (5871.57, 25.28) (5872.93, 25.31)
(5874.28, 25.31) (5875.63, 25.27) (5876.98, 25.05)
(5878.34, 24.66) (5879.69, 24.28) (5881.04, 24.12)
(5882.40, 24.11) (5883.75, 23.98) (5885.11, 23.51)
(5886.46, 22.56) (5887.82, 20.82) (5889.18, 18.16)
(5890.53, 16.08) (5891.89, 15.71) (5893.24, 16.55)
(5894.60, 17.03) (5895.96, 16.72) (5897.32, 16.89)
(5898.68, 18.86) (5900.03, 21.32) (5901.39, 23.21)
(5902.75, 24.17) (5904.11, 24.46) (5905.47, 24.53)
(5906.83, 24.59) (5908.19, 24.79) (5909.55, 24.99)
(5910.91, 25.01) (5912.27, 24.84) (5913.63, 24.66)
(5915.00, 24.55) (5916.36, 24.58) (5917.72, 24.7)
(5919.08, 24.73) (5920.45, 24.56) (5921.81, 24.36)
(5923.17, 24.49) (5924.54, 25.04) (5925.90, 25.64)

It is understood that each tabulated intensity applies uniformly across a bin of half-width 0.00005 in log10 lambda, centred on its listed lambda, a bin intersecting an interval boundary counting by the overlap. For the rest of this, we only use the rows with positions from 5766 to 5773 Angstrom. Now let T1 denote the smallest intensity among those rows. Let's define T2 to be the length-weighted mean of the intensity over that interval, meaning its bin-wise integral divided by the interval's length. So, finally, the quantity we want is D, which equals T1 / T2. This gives 0.99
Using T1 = 25.34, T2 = 25.5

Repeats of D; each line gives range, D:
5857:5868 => 0.96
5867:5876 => 0.99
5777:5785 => 0.92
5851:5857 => 0.96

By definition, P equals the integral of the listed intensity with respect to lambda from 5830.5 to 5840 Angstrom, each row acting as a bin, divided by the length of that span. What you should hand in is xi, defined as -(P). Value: -25.2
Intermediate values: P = 25.2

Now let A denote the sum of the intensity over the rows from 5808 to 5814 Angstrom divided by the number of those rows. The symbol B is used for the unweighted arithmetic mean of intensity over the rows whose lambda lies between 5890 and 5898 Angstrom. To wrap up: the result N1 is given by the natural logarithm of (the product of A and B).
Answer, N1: 6.05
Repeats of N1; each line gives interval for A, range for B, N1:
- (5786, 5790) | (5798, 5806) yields 6.36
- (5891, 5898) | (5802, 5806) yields 6.00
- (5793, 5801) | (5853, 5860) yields 6.38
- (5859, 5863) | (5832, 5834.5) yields 6.33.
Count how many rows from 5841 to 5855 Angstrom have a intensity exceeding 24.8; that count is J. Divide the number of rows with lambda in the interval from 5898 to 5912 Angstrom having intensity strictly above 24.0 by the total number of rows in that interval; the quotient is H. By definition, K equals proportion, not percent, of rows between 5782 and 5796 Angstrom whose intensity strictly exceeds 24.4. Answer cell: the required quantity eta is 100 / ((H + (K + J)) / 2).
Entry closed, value 33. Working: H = 0.7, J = 5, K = 0.3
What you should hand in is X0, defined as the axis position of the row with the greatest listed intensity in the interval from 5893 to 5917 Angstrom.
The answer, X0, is 5910.91 Angstrom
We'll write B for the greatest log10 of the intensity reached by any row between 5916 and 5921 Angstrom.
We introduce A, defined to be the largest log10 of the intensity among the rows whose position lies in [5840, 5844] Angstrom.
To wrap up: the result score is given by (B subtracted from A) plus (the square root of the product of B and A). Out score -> 1.44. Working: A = 1.42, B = 1.39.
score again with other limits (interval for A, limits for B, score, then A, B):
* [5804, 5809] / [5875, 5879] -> 1.38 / 1.39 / 1.40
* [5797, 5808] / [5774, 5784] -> 1.41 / 1.41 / 1.41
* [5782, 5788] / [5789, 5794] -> 1.34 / 1.36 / 1.40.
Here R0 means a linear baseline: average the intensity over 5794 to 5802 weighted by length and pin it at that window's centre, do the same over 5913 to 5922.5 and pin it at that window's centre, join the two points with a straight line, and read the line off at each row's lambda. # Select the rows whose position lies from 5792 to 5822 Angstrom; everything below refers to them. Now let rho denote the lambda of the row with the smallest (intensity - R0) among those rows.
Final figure 5819.08 Angstrom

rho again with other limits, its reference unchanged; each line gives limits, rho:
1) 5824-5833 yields 5829.81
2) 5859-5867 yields 5859.42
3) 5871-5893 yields 5891.89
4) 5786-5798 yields 5787.01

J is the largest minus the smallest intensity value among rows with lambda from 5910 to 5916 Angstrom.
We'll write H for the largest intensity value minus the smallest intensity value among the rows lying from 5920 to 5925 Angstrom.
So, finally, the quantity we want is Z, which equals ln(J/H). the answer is -0.4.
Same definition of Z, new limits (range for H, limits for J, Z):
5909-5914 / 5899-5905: 2.2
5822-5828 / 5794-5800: 0.2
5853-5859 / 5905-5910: -1.4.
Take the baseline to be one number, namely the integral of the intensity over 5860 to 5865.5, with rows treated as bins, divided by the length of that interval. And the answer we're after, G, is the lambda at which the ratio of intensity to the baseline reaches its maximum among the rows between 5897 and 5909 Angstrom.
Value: 5908.19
